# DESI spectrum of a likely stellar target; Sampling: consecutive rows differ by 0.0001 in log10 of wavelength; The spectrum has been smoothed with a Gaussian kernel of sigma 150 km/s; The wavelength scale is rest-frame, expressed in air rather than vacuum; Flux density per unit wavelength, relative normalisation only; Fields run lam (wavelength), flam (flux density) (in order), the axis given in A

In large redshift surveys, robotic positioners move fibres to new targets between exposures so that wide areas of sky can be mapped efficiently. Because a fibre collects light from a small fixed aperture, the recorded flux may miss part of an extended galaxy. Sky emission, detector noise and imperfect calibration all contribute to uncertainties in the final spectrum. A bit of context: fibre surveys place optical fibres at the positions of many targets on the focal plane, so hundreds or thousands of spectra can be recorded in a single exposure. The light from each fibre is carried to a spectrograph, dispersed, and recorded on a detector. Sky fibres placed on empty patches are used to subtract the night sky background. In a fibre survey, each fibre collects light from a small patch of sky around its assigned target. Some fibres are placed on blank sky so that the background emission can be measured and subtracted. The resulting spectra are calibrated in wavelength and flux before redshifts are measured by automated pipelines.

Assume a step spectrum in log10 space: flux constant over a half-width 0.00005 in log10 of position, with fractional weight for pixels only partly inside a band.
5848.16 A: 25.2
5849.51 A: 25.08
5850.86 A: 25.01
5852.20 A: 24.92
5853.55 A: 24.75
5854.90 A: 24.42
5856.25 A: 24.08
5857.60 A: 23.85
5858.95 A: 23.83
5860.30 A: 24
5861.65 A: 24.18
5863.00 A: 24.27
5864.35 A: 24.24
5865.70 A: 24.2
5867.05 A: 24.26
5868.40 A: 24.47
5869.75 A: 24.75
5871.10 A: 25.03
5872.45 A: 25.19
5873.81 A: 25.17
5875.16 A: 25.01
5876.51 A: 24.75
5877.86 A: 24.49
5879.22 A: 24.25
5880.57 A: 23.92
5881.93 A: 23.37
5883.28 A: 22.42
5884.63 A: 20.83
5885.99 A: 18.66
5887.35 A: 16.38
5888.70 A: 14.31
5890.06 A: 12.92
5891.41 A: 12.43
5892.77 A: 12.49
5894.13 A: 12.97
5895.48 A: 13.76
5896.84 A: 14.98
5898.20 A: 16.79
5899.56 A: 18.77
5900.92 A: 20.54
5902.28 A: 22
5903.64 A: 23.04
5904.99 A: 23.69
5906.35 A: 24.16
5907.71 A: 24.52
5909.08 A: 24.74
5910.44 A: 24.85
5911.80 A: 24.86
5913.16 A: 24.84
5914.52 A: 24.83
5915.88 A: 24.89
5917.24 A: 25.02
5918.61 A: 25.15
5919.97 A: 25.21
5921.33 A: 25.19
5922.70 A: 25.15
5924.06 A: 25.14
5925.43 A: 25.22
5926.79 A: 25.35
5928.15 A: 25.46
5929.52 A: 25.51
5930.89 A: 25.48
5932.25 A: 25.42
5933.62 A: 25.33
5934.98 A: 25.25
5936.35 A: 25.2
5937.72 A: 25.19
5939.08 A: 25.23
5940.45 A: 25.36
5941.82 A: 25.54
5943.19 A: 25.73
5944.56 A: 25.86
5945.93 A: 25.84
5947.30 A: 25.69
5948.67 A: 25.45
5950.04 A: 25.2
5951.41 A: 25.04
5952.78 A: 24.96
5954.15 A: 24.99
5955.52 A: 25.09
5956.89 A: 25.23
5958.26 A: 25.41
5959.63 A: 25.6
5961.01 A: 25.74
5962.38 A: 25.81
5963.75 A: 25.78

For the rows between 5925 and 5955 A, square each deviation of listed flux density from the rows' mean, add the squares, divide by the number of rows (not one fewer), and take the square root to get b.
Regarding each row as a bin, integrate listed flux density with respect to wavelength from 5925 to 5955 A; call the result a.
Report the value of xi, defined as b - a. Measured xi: -761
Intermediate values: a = 761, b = 0.2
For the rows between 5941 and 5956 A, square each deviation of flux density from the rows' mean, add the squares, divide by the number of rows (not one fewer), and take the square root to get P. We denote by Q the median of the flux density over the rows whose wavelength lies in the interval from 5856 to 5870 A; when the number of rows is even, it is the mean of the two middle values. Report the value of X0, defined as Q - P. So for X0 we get 23.9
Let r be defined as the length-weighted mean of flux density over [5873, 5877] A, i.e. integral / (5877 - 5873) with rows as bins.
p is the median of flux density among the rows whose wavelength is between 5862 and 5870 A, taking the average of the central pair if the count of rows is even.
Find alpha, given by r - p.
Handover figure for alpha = 0.72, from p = 24.3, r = 25.0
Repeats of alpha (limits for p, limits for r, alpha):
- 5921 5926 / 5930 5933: 0.26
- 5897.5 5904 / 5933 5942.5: 4.77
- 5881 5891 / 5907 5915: 6.10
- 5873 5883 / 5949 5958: 0.64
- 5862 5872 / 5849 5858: 0.32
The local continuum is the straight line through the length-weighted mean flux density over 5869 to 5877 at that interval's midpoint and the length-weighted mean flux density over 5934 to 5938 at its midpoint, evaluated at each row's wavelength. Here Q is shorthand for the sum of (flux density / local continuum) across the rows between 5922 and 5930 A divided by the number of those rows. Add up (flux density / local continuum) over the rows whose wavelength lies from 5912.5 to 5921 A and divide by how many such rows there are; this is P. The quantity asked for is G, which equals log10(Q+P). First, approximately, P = 0.99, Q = 1.00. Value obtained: 0.301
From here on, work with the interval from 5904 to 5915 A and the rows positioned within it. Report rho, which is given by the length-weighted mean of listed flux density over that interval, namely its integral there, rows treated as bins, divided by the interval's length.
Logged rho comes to 24.5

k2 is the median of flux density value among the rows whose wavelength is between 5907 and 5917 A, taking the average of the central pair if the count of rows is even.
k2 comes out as 24.8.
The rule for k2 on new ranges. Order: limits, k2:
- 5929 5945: 25.4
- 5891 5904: 15.9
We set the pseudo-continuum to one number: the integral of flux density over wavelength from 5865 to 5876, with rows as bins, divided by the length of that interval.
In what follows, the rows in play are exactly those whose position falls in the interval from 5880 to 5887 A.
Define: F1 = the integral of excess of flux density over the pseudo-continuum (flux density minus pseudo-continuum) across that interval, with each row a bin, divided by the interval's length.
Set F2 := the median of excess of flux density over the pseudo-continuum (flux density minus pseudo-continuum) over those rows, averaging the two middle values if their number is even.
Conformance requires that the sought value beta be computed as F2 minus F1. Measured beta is 0.87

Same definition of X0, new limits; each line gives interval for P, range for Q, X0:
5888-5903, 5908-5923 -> 21.6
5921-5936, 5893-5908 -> 20.4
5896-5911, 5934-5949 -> 22.2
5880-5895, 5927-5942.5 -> 20.9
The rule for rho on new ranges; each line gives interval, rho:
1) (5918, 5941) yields 25.3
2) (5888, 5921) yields 20.5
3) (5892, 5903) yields 16.5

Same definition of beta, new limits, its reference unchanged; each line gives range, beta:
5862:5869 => -0.02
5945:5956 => -0.15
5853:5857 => 0.02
